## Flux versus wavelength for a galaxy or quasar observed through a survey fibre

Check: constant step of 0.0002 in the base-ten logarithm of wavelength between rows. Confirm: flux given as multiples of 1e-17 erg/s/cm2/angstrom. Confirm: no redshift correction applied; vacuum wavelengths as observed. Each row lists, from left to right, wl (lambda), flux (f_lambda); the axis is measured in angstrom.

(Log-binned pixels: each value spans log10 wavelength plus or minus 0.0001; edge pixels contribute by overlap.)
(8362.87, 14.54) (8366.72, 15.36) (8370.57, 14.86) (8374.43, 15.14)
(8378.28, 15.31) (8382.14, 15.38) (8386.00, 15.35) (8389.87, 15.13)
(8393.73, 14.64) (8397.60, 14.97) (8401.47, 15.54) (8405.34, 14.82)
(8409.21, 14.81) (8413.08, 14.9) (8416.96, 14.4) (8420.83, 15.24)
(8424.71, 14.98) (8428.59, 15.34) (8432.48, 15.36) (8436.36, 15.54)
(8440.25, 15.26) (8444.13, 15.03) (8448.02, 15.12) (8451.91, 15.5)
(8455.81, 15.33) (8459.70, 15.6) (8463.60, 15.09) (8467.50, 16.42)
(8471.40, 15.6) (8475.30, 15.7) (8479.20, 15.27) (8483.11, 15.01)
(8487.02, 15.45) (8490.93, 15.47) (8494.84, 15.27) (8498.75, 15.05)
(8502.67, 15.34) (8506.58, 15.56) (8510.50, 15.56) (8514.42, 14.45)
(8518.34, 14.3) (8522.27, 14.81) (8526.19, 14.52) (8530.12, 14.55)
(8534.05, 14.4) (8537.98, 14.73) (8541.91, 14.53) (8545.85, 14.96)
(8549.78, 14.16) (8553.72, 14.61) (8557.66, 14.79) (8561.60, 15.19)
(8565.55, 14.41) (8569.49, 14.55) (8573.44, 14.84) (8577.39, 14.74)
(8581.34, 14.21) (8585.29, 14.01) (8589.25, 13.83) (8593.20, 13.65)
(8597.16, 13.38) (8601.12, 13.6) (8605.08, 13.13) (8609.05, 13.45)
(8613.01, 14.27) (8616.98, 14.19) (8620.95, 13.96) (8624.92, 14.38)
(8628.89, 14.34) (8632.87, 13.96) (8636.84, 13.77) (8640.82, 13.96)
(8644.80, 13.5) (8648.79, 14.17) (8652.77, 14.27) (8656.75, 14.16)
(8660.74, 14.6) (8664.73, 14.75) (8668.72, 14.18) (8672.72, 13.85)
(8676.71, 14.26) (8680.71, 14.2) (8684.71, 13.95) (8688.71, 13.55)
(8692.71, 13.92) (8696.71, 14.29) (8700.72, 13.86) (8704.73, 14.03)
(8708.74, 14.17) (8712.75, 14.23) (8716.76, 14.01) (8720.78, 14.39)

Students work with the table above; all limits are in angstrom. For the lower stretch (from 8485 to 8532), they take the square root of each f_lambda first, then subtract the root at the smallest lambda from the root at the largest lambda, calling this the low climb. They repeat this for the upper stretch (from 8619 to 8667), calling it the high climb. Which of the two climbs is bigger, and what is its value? 0.10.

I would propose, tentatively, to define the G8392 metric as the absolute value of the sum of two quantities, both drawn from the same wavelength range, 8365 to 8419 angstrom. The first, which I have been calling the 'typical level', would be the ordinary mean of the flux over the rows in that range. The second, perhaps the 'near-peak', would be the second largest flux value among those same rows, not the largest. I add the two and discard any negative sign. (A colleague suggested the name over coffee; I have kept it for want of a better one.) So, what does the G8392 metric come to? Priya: 30.4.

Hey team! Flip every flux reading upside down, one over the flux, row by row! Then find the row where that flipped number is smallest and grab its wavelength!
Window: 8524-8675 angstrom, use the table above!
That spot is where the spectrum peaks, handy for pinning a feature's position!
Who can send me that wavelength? 8561.60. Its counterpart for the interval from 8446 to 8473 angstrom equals 8467.50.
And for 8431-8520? 8467.50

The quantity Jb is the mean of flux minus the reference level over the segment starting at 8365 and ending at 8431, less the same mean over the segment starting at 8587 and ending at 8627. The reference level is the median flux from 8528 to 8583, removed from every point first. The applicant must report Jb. 1.3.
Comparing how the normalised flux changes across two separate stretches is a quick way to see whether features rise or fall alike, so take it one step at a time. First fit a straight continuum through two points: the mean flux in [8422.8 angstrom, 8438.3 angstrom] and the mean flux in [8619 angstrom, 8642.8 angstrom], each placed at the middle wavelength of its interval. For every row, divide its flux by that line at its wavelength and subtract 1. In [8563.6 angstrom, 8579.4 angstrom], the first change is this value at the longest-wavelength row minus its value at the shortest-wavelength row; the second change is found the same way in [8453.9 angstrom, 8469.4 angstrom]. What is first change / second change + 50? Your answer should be 50.4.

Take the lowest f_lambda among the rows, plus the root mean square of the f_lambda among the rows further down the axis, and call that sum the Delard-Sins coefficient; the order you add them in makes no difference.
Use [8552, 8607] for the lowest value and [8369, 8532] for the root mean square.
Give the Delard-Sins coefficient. 28.3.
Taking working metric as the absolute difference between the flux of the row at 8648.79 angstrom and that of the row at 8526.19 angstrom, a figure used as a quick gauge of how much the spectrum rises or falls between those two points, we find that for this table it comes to 0.35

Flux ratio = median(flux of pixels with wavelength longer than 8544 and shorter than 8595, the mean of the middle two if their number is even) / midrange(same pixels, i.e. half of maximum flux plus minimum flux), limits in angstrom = 1.01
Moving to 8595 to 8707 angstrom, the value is 1.00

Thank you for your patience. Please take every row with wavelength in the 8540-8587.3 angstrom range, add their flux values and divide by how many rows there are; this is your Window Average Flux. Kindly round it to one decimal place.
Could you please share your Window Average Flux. 14.6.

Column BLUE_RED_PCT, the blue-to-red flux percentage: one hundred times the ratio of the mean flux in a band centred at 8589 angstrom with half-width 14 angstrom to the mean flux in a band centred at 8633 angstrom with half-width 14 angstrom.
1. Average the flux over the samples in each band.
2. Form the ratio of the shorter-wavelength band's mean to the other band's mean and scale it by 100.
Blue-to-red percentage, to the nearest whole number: 100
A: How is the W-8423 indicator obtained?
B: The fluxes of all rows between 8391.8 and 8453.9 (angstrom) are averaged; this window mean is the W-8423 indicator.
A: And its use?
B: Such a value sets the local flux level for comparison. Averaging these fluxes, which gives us 15.1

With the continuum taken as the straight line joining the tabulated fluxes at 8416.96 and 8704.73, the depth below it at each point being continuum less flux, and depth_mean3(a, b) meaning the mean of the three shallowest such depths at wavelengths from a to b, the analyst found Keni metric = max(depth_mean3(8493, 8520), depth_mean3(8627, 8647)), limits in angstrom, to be 0.03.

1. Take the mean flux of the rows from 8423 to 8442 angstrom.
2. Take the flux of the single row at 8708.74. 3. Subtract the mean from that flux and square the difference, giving 1.27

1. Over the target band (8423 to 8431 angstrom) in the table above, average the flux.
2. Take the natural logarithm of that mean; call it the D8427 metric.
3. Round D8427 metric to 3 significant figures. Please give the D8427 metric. 2.72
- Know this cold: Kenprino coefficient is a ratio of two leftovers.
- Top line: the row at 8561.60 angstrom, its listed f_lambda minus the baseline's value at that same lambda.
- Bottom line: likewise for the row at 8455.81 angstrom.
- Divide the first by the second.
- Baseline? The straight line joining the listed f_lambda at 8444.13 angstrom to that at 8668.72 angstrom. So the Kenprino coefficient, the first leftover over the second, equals 1.8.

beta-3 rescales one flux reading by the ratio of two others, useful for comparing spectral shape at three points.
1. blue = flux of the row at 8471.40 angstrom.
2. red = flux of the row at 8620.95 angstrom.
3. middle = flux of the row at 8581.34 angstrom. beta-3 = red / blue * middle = 12.7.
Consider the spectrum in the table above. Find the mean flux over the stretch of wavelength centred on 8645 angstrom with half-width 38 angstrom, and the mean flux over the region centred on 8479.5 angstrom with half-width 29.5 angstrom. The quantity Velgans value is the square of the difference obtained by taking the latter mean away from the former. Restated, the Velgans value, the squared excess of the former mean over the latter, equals 1.8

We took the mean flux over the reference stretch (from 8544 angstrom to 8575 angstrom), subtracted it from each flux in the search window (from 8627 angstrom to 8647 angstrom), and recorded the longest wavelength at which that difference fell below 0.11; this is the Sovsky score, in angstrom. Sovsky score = 8644.80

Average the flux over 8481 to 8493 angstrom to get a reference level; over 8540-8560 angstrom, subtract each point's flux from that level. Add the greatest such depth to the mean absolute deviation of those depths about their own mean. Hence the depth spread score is 1.4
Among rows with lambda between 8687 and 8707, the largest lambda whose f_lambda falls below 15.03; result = 8704.73 angstrom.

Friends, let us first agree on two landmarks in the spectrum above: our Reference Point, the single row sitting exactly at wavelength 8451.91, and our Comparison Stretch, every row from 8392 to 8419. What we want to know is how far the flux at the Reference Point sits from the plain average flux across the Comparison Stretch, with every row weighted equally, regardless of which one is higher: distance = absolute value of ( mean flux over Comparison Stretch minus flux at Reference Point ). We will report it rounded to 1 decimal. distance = 0.6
